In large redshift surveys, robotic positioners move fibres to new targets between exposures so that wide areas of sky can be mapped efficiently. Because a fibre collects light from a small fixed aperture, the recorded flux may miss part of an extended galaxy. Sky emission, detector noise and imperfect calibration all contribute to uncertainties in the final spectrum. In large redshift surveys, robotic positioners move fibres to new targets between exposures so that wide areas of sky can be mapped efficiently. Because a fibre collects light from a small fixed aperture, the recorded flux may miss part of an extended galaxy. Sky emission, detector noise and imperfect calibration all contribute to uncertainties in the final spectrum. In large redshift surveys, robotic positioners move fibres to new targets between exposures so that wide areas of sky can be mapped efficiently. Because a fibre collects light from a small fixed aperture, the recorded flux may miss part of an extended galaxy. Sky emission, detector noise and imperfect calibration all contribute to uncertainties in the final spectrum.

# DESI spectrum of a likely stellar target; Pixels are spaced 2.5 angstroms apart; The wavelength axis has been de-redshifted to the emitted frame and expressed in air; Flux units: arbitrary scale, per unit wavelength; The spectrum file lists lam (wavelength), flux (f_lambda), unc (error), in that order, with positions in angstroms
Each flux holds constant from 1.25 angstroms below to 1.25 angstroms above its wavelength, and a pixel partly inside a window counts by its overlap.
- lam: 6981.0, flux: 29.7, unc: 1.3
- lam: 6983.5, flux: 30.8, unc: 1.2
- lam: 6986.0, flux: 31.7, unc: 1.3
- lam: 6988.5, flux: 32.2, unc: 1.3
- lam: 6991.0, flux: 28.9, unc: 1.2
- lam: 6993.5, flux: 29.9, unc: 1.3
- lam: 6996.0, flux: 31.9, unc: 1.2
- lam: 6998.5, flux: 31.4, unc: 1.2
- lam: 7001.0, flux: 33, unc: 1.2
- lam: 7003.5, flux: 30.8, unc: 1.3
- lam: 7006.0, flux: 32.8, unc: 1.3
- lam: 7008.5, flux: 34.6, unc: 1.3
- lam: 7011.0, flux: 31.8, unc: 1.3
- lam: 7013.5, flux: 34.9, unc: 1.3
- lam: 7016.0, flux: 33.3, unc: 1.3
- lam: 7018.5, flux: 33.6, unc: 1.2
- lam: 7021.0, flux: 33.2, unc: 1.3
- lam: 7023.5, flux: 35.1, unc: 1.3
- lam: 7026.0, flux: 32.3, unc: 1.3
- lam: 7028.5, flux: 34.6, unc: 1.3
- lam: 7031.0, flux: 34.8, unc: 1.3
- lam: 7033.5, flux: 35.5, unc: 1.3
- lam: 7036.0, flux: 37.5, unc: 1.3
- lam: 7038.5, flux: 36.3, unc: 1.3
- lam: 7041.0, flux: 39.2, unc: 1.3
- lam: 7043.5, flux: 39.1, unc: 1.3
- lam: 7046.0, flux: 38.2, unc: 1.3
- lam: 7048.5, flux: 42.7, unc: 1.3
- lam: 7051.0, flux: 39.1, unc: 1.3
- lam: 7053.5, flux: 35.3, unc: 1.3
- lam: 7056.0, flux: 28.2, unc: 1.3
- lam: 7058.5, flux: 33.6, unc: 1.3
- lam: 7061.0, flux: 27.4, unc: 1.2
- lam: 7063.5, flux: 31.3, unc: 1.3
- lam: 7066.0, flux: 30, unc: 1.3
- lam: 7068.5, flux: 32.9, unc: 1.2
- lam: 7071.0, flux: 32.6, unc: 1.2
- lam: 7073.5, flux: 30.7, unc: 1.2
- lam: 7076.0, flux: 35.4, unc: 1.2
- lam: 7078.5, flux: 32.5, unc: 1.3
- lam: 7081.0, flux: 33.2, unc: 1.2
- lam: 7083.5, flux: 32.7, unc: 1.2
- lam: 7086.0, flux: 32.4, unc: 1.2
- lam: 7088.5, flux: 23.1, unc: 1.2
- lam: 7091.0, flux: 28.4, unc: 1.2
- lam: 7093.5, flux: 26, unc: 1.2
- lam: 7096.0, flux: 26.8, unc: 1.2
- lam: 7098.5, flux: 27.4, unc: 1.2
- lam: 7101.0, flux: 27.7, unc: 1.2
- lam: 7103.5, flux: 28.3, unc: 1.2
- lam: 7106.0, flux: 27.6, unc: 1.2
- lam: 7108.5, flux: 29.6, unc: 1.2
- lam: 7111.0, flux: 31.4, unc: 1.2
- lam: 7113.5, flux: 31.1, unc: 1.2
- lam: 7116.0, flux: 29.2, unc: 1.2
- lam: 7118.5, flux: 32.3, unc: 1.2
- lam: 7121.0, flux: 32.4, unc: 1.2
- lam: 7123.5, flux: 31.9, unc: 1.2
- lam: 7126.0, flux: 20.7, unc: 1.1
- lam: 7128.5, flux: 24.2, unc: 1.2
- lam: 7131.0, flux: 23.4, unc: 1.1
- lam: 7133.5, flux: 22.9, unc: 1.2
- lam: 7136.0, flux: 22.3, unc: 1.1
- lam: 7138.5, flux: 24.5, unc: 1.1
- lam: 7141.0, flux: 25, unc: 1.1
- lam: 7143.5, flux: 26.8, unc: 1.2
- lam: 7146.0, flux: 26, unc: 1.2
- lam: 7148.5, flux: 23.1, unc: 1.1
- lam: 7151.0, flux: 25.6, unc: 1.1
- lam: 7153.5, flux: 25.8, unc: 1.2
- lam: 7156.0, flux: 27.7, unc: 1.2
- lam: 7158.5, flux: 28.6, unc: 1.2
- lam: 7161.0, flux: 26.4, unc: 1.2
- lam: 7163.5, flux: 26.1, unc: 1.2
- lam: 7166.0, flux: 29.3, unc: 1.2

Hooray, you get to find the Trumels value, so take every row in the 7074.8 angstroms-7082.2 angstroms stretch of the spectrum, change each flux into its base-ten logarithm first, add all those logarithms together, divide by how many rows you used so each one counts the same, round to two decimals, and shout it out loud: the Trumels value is 1.53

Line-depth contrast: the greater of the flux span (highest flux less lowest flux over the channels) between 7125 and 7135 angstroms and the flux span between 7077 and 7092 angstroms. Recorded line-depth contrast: 10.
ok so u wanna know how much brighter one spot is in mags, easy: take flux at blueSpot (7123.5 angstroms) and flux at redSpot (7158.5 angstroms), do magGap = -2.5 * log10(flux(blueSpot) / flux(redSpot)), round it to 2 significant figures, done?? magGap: -0.12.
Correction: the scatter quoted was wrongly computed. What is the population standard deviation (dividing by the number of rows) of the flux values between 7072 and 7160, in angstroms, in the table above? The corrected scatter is 3.7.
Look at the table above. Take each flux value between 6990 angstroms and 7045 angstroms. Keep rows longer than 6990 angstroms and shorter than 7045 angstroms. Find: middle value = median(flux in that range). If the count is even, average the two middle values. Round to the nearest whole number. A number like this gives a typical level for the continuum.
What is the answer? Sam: 33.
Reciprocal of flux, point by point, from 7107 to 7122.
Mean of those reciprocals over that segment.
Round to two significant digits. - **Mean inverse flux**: 0.032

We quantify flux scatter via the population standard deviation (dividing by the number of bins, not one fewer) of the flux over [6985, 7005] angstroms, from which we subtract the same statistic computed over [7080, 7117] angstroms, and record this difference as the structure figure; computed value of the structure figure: -1.5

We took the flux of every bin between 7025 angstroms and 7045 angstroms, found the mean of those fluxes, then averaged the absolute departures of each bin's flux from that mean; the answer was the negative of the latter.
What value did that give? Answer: -1.9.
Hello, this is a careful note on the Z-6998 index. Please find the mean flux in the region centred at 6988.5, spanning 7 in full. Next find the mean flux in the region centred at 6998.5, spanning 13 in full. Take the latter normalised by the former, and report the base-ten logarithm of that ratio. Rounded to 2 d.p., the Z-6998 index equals 0.01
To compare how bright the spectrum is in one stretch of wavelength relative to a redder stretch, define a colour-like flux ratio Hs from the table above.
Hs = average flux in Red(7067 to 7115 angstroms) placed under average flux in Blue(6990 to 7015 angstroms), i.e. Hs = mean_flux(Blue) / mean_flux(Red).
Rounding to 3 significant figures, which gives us 1.07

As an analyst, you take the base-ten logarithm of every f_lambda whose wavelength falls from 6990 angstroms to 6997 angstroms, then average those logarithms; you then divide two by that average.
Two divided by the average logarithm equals 1.35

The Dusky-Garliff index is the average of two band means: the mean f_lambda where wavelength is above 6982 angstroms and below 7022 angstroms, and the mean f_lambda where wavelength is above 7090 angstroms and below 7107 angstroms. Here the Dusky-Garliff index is 29.8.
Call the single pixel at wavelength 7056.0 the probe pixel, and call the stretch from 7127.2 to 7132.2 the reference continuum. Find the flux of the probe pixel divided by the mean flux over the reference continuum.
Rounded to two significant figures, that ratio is 1.2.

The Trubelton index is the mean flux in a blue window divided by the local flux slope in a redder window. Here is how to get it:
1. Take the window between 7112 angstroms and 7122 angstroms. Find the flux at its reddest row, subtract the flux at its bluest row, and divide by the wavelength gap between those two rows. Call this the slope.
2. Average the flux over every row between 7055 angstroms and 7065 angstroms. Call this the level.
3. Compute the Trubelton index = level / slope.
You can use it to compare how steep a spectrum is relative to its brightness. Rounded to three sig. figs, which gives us 174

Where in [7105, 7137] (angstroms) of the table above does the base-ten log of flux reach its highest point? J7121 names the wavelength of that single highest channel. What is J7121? 7121.0 angstroms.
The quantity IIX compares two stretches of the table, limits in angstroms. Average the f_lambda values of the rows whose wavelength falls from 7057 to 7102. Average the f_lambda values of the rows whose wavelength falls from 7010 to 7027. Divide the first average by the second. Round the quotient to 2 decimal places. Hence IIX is 0.90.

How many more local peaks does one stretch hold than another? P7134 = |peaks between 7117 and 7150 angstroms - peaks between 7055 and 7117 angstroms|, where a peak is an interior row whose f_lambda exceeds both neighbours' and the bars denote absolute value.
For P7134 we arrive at 5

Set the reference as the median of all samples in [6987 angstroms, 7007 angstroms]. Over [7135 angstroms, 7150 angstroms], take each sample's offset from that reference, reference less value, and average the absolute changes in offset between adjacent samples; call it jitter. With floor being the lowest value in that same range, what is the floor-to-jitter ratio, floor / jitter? 14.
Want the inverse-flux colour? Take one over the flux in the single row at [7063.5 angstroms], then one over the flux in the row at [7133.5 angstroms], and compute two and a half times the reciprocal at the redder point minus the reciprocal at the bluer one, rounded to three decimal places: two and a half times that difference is 0.029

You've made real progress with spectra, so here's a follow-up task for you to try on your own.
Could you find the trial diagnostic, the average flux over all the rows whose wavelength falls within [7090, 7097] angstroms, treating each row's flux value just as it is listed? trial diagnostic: 27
